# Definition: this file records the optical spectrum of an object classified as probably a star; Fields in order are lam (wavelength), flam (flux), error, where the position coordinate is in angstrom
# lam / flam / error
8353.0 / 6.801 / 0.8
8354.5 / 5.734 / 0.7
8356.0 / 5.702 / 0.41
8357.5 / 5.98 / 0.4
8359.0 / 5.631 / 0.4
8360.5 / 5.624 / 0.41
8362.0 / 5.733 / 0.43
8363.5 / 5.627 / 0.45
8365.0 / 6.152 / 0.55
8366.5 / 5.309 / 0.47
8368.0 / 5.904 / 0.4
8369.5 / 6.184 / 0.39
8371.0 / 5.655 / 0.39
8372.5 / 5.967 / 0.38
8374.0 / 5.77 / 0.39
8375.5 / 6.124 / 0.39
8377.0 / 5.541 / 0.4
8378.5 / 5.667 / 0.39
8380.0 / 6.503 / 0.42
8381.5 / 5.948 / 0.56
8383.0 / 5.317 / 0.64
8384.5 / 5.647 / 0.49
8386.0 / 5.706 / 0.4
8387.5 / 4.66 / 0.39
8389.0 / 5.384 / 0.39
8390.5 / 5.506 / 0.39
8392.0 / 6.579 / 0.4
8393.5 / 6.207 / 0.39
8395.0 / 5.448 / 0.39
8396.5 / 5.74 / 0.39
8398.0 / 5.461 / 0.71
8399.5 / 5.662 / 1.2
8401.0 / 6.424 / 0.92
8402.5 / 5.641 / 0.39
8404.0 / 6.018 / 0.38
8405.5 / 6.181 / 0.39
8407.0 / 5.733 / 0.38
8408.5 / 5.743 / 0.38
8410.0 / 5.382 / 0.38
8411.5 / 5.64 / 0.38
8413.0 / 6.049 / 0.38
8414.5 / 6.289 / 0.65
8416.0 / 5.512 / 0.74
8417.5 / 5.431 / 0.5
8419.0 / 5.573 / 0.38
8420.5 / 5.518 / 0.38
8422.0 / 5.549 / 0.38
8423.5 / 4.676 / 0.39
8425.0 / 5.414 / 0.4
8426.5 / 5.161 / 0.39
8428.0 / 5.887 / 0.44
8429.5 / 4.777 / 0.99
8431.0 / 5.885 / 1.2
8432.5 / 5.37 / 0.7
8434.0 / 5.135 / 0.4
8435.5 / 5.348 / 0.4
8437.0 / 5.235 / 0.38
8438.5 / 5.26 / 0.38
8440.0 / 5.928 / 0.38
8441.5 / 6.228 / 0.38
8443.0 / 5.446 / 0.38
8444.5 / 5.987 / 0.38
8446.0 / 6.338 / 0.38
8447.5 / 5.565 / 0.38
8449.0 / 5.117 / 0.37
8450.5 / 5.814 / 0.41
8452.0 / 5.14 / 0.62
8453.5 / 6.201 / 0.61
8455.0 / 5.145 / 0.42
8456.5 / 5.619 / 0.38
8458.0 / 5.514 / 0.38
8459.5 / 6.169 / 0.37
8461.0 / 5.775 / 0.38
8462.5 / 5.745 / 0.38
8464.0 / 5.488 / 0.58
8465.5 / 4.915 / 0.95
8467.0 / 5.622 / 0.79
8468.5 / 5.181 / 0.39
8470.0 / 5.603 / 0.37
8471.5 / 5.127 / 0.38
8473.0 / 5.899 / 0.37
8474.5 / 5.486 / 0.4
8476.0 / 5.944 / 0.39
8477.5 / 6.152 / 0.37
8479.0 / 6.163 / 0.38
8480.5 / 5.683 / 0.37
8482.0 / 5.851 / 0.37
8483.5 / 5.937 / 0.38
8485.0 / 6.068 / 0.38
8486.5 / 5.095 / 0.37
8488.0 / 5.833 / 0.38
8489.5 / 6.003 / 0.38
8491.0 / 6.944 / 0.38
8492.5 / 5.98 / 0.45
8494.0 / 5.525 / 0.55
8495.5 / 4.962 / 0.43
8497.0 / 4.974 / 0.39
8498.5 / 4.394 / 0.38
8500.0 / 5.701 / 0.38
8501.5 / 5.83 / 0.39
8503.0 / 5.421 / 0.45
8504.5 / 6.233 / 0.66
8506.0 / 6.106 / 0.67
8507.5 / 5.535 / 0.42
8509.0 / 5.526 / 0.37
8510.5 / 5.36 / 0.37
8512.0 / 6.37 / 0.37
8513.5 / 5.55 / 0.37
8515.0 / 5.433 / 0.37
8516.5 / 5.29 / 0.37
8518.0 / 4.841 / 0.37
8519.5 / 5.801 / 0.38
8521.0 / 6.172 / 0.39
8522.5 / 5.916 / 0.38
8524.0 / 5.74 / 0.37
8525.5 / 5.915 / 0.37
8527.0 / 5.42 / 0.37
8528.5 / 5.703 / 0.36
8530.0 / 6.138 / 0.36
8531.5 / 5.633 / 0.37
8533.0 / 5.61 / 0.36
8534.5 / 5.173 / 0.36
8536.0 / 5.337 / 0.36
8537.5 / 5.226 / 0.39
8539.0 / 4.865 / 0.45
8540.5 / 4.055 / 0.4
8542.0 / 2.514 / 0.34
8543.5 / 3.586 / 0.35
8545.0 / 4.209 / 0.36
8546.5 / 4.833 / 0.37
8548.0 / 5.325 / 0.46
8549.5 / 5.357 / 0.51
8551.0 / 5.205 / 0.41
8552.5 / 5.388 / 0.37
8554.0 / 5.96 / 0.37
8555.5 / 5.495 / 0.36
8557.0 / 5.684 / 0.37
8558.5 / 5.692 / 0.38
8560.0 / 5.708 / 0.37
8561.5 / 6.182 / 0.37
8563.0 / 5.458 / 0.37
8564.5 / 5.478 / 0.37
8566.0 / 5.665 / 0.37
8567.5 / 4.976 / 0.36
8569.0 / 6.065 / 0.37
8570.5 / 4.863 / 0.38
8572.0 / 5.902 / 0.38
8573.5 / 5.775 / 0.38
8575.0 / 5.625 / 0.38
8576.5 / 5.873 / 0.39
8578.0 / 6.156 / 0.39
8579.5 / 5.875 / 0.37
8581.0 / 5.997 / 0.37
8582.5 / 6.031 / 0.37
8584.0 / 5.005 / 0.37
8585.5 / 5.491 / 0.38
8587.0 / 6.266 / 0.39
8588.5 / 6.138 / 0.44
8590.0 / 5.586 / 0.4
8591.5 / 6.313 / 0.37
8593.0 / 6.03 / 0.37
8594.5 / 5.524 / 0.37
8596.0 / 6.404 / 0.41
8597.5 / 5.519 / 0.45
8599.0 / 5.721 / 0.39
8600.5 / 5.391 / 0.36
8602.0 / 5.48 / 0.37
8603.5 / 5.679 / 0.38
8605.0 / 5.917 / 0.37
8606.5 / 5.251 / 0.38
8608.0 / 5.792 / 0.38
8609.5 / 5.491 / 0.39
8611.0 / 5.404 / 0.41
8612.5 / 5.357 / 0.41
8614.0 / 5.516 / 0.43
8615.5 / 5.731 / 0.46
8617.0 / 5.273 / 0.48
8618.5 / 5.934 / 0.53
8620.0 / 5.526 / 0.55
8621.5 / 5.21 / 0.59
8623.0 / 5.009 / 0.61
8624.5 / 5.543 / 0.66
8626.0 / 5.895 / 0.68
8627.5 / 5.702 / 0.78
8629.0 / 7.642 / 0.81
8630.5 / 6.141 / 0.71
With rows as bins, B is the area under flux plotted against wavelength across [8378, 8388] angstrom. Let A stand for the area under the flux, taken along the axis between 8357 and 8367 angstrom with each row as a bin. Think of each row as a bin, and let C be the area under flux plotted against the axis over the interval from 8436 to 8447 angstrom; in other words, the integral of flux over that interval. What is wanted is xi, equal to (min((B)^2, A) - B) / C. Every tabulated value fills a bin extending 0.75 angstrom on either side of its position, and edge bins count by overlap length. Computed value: 0.01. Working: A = 57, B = 56.6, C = 63.4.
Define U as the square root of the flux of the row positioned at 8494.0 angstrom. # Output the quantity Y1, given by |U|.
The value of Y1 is 2.35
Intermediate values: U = 2.351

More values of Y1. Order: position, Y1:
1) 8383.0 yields 2.31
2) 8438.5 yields 2.29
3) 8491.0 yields 2.64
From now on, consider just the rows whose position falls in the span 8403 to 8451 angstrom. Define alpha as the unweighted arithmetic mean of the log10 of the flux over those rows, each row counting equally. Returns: 0.747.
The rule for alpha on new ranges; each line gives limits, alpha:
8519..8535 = 0.759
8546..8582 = 0.748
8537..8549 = 0.625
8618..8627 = 0.741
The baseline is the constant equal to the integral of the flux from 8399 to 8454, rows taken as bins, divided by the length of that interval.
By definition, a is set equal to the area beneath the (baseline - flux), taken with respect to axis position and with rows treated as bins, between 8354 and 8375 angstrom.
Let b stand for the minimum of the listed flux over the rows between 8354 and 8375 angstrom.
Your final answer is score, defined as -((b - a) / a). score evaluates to 3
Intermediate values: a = -3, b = 5.309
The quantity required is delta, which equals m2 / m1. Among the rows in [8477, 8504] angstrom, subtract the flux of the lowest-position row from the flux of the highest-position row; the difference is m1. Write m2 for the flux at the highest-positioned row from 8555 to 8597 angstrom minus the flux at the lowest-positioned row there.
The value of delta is -1.2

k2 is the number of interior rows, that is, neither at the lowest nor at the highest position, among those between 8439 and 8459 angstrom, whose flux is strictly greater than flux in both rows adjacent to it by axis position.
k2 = 5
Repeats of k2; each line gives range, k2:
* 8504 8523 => 2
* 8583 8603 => 4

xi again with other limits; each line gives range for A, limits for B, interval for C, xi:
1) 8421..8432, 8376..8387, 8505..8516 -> -0.07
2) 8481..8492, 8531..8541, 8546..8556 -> 0.26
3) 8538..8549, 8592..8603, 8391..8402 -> -0.25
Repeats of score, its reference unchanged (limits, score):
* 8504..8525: 4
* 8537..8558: 1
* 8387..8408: 3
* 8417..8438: 0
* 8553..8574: 43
